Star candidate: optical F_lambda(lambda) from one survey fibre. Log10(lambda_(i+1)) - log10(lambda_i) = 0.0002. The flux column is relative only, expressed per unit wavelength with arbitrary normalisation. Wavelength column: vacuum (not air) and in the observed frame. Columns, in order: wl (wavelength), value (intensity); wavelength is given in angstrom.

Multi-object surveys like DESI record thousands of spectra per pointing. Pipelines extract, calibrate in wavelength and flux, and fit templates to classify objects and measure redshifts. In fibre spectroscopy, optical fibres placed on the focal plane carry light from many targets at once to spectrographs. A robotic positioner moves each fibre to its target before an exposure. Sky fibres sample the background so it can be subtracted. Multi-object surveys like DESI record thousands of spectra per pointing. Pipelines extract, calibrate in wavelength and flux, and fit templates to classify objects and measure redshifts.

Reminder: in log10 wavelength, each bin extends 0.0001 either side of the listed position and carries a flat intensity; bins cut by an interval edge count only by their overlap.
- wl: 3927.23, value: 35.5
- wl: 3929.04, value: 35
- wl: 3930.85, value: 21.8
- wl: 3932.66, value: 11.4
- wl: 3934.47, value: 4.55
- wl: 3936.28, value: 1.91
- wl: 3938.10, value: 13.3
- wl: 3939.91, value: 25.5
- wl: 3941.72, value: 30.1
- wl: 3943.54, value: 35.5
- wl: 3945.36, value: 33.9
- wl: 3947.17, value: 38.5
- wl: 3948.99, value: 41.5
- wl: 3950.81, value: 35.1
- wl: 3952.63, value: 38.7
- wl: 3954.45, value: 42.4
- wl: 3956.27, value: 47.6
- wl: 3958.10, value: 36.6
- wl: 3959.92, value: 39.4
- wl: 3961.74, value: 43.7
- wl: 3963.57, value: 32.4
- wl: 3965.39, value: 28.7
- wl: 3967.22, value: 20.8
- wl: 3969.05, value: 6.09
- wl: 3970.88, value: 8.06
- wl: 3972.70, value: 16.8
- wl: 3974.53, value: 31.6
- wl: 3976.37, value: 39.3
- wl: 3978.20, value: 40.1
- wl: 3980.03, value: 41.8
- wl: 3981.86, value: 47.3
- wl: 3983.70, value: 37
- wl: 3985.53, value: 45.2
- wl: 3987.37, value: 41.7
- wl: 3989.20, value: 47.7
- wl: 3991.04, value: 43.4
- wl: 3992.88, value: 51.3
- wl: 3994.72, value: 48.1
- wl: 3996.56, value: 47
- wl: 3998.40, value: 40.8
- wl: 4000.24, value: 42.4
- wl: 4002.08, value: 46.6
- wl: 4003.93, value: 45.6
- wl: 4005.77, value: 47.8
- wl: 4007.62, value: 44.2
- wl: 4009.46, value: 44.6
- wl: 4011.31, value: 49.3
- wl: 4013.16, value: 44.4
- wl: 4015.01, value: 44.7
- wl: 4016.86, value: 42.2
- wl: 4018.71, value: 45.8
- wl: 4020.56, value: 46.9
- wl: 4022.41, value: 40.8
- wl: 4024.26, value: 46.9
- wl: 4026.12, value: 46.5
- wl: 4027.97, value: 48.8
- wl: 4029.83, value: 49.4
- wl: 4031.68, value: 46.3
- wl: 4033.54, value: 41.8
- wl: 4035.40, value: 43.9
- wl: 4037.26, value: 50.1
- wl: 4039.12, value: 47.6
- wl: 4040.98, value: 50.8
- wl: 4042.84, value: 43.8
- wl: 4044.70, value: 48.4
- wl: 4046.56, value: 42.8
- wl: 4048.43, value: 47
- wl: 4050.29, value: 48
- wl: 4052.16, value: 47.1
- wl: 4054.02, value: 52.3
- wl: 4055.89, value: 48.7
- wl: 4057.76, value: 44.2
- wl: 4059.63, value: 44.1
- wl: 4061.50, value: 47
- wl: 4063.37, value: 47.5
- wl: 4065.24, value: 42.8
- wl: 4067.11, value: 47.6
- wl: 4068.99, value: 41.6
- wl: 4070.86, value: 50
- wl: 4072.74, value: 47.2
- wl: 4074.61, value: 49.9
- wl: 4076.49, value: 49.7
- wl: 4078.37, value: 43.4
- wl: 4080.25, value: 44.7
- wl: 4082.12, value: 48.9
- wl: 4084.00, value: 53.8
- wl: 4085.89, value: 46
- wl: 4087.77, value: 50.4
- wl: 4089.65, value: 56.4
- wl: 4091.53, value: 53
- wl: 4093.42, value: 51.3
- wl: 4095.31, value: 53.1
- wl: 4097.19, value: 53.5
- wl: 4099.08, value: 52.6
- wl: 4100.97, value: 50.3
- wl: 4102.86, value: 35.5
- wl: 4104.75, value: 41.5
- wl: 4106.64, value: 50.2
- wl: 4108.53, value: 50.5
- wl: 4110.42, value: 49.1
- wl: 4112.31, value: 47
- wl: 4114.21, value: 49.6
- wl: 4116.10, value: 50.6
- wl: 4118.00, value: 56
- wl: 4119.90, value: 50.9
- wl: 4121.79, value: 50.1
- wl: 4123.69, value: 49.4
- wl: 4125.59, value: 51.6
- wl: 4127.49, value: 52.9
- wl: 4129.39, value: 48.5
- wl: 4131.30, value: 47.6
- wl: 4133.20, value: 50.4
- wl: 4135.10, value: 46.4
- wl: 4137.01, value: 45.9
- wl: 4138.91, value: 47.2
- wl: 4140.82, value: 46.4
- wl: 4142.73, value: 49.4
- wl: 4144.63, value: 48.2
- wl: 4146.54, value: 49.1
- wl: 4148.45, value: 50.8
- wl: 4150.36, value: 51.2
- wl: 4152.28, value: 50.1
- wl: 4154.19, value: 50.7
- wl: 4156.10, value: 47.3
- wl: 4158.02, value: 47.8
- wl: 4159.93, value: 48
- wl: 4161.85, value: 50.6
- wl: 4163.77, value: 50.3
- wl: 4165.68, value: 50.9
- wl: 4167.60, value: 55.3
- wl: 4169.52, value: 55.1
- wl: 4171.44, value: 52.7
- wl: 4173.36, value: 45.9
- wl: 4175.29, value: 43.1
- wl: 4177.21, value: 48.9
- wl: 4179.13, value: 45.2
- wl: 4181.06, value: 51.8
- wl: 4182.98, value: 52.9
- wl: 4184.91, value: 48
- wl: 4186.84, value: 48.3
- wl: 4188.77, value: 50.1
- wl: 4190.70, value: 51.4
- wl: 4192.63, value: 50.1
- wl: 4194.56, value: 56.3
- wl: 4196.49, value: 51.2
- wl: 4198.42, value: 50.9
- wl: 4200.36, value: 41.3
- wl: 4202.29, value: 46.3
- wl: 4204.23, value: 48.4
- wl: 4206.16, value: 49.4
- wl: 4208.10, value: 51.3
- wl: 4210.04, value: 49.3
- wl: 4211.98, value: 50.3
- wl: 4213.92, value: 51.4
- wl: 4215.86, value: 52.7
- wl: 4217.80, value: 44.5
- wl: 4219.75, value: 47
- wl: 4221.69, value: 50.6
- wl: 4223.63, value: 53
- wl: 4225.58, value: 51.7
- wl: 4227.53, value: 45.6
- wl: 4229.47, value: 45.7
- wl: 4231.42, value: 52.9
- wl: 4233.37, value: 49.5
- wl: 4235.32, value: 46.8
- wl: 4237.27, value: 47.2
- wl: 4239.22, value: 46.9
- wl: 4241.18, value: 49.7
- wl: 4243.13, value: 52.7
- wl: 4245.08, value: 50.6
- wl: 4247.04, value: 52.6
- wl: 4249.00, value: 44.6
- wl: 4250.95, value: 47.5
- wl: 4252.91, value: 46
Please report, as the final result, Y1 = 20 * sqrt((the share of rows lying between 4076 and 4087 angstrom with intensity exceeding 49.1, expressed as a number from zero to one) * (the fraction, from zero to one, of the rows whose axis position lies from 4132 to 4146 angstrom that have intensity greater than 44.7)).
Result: 12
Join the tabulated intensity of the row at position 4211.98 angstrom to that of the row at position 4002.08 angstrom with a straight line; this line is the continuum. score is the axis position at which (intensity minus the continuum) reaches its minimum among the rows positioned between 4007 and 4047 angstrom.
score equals 4022.41 angstrom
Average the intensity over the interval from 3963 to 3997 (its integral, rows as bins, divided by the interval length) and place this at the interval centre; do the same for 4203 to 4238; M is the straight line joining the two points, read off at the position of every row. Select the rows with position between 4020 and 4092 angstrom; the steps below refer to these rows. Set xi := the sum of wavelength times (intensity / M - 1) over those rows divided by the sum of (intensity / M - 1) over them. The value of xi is 4055.2 angstrom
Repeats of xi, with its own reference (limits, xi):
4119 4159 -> 4136.1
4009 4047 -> 4027.5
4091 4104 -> 4095.2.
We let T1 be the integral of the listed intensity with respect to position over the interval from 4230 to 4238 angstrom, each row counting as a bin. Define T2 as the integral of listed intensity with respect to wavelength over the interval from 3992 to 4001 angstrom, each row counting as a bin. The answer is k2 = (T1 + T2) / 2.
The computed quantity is 403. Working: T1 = 392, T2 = 414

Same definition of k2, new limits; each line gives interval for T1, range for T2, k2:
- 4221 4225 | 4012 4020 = 282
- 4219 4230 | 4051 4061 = 507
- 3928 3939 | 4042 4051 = 289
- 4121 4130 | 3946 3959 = 487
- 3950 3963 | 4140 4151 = 533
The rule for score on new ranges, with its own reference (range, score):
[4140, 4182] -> 4175.29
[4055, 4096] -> 4068.99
